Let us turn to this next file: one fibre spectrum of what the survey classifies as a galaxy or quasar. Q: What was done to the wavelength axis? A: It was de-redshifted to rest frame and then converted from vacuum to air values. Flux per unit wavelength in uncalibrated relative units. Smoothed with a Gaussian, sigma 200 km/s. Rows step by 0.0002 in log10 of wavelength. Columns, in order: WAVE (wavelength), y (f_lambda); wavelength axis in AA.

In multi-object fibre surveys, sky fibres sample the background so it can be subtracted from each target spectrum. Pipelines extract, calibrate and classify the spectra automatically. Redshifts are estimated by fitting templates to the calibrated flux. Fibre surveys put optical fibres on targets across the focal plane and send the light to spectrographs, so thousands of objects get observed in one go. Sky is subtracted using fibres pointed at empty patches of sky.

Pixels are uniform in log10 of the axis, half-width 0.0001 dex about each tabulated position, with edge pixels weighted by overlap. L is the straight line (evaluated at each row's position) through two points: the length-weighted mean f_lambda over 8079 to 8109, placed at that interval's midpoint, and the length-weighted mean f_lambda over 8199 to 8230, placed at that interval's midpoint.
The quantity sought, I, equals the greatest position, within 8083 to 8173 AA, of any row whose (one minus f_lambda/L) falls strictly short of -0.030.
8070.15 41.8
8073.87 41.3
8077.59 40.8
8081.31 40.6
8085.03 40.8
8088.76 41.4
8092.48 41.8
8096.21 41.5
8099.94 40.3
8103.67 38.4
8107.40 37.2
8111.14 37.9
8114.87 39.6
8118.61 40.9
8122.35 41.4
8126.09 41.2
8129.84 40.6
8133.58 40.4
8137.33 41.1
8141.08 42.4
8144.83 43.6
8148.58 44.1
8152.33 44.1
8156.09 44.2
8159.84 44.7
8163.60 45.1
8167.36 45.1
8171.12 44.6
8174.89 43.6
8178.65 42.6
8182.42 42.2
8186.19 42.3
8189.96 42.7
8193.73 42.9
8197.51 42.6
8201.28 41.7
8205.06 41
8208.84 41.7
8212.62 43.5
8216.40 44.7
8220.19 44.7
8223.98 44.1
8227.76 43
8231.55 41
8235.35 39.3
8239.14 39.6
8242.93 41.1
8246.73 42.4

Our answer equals 8171.12 AA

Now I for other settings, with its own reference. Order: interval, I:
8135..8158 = 8156.09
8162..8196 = 8174.89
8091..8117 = 8092.48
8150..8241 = 8220.19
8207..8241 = 8220.19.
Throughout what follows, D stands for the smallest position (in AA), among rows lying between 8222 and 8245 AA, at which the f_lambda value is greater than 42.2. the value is 8223.98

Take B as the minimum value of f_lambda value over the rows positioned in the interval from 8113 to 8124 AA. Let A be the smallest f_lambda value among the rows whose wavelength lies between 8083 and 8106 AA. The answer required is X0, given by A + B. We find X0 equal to 78.0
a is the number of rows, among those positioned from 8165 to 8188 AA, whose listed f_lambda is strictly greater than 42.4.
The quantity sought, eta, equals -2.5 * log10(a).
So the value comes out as -1.5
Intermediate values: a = 4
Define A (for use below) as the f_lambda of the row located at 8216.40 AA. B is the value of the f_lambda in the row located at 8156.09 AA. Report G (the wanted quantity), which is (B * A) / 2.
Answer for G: 988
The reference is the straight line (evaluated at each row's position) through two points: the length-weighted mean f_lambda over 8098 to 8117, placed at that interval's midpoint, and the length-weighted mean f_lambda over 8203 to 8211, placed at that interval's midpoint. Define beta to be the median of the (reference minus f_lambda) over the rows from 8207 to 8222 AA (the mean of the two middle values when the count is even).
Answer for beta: -2.4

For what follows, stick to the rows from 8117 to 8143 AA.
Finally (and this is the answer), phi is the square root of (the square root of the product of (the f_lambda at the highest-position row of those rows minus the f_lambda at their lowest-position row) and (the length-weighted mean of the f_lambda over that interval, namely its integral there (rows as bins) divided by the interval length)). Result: 2.8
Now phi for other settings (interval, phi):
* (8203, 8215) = 3.2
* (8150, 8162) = 2.3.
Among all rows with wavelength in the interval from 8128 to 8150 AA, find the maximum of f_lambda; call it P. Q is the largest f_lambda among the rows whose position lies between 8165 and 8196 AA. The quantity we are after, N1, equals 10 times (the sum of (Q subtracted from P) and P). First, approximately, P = 44.1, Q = 45.1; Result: 431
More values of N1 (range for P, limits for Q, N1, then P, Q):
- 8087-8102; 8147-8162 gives 389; 41.8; 44.7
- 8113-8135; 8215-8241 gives 381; 41.4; 44.7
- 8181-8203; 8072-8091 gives 444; 42.9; 41.4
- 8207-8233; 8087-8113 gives 476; 44.7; 41.8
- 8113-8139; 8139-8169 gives 377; 41.4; 45.1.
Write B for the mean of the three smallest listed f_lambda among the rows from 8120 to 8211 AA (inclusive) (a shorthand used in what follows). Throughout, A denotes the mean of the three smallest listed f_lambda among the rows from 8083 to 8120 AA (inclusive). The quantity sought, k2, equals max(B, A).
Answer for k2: 40.7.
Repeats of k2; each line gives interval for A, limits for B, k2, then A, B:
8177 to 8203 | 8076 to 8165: 42.1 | 42.1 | 37.8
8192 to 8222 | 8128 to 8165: 41.5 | 41.5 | 40.7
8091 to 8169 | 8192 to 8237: 40.4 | 37.8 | 40.4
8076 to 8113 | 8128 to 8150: 40.7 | 37.8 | 40.7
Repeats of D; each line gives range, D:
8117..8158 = 8141.08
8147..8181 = 8148.58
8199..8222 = 8212.62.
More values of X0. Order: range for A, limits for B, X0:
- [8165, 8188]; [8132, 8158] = 82.6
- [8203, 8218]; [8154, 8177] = 84.6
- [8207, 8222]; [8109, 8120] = 79.6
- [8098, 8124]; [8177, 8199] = 79.4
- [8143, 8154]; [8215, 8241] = 82.9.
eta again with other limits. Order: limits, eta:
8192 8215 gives -1.2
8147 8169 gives -1.9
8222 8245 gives -0.8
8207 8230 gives -1.7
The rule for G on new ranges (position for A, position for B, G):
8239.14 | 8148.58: 873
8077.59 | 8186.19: 863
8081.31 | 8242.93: 834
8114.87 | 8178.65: 843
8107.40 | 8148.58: 820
